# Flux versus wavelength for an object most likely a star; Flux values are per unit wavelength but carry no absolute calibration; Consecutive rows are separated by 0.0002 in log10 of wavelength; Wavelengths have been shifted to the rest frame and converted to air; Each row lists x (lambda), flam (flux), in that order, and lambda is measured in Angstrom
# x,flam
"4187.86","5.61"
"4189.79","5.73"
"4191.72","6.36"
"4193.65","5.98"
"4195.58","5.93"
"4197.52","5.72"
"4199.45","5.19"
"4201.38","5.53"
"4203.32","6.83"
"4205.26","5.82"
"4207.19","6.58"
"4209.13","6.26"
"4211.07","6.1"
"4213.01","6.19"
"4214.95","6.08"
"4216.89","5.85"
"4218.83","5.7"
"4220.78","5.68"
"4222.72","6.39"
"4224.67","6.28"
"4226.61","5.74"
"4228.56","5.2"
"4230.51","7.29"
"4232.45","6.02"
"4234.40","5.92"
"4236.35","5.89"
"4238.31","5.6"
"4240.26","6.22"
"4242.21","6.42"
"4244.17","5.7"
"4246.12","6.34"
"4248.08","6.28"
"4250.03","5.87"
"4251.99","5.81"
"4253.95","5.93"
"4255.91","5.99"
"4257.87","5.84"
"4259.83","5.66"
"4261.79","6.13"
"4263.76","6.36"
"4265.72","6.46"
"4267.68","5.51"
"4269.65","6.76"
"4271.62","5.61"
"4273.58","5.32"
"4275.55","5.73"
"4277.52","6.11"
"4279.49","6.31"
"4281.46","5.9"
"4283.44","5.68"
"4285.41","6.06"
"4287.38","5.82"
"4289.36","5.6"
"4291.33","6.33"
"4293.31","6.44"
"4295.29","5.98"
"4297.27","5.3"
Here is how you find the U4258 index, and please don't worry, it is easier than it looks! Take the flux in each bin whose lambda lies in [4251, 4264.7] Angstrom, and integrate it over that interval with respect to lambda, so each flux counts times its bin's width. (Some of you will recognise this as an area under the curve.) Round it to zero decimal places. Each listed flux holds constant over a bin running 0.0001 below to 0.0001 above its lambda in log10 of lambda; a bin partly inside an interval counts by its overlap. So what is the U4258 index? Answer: 82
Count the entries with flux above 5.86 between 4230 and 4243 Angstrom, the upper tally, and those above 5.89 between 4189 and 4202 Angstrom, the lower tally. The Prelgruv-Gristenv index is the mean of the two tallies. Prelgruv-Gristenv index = 4.50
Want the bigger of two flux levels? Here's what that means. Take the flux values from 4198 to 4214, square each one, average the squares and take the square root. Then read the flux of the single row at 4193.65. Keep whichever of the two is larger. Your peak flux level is 6.08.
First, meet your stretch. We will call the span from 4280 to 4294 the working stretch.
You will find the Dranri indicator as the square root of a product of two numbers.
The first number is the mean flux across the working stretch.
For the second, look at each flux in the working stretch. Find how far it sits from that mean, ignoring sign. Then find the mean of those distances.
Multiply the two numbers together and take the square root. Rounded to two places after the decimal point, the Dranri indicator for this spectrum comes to 1.24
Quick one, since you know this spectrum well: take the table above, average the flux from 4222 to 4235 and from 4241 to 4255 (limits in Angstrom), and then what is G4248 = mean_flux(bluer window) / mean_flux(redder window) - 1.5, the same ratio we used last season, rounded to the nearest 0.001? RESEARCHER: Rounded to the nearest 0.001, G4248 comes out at -0.488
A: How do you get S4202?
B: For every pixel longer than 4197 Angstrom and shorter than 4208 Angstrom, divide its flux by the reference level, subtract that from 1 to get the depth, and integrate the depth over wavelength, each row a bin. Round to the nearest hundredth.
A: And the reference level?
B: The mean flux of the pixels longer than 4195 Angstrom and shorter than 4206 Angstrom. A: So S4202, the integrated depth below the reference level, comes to -0.22 Angstrom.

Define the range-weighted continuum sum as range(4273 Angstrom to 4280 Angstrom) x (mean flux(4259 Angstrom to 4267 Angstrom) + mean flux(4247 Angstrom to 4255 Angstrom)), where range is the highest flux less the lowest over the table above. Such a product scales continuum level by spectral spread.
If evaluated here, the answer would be 12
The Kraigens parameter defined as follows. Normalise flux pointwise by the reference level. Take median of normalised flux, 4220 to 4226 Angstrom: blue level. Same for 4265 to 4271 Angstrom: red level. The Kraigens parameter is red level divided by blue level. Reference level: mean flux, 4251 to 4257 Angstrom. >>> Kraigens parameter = 1.03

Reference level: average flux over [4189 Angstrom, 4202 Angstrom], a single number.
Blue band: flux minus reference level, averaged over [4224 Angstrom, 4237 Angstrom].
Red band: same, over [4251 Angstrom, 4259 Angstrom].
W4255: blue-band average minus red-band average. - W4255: 0.16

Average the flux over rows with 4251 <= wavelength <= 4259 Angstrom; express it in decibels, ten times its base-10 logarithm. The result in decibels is 7.70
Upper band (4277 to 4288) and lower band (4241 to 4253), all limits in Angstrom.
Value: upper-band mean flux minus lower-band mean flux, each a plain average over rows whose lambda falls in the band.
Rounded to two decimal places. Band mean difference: -0.09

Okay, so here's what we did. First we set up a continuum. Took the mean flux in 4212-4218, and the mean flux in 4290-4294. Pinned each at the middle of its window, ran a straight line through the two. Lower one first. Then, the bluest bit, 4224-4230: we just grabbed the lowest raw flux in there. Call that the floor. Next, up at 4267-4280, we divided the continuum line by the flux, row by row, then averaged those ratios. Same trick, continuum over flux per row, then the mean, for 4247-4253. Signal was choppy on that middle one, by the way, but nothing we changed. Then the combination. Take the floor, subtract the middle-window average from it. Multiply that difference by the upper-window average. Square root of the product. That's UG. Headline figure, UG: 2.11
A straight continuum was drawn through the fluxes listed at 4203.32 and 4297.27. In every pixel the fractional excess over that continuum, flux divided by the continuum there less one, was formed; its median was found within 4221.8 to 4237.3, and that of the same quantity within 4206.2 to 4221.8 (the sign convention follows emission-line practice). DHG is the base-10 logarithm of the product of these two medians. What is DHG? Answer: -2.3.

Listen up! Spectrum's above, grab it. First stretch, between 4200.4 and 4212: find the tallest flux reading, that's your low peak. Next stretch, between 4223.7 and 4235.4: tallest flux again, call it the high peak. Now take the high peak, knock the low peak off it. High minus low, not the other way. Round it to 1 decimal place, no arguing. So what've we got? 0.5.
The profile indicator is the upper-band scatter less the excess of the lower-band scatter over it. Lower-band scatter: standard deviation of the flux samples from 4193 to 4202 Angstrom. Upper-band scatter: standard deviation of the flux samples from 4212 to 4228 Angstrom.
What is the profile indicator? 0.24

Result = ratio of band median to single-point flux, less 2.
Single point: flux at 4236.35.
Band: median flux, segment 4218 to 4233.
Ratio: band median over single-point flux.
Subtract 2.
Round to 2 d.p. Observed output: -1.00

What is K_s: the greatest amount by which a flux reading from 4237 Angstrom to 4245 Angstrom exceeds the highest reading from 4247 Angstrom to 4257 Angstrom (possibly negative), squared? 0.020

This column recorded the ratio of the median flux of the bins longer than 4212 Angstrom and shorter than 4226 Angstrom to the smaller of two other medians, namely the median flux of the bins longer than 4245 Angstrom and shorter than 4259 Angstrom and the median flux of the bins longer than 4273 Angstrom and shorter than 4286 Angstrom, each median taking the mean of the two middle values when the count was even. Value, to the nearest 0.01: 1.03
